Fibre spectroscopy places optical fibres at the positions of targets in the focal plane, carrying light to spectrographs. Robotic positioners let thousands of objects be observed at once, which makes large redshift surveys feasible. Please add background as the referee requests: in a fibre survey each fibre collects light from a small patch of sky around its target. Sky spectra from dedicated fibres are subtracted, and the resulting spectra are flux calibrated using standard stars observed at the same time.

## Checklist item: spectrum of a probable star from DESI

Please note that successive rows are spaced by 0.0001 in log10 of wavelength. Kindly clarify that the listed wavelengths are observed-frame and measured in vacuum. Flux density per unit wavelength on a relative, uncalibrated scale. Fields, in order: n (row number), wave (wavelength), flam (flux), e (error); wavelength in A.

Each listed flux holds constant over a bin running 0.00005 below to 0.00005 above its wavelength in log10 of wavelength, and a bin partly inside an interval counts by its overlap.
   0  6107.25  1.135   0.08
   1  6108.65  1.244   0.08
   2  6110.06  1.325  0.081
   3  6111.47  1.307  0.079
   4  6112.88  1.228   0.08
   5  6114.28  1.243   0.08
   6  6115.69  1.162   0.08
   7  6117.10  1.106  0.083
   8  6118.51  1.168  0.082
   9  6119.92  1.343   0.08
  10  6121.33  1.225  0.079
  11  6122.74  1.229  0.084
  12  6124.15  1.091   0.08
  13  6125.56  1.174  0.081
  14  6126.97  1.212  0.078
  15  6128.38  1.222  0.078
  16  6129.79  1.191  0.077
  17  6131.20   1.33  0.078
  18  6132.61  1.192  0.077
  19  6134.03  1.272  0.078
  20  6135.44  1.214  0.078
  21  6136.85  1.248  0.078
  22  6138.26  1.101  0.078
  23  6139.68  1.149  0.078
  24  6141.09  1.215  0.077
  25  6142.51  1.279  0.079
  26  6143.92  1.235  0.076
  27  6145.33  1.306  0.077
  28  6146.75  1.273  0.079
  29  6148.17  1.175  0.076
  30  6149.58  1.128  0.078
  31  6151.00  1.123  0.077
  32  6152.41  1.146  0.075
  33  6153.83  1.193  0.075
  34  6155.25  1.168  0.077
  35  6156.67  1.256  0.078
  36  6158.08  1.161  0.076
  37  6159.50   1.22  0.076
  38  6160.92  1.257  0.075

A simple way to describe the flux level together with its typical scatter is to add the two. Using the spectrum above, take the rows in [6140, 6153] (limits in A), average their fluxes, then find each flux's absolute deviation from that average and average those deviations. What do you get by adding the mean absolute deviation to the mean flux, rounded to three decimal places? 1.267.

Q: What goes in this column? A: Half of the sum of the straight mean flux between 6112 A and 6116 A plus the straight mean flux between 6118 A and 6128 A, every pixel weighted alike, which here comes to 1.21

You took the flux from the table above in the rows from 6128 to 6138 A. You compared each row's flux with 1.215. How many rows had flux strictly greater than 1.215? 4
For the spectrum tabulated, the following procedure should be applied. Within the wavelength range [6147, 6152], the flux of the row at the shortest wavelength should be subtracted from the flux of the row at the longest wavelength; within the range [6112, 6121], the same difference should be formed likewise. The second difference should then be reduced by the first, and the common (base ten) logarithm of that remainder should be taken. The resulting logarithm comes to -0.78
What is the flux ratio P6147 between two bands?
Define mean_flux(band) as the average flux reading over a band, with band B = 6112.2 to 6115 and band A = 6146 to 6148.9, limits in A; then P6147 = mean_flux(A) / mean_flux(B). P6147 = 0.99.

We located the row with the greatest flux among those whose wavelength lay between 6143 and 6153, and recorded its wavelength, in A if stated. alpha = 6145.33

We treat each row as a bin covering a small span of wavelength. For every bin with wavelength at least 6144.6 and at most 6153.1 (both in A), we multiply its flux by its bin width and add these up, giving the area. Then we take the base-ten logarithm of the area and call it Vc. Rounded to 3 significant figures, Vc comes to 1.01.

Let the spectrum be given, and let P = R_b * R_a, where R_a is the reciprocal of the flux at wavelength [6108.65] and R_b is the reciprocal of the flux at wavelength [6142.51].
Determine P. 0.63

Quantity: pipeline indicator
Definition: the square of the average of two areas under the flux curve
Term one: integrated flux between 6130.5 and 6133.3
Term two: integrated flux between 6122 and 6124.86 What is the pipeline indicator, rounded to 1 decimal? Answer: 11.7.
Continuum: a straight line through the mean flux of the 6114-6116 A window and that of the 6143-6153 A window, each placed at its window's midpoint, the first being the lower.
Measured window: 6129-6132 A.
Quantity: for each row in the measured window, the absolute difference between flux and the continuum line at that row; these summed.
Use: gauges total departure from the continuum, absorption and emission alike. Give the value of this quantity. 0.139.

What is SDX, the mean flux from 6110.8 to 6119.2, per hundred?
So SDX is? 0.0120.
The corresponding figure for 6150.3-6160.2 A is 0.0118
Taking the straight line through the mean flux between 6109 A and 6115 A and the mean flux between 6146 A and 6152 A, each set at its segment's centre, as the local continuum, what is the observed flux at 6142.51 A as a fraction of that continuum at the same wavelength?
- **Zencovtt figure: 1.07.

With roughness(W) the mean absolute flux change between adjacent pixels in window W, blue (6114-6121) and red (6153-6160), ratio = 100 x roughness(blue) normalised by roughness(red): 140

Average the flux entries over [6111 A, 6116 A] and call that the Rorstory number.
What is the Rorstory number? 1.24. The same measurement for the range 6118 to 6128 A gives 1.21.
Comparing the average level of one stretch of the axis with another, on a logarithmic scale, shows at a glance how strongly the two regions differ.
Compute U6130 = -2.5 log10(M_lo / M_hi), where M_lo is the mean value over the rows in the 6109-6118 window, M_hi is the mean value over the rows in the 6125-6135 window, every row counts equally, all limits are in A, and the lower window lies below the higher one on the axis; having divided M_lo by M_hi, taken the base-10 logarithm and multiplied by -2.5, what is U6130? 0.00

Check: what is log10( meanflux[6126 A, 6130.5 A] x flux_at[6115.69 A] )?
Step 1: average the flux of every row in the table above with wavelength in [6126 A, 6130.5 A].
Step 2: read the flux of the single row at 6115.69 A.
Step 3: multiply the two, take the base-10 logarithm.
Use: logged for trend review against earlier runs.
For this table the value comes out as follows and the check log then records 0.147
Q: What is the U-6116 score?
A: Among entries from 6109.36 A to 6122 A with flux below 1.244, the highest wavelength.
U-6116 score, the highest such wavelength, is 6121.33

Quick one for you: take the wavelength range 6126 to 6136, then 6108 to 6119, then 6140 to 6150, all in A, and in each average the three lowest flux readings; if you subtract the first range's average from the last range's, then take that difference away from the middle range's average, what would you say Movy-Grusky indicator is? 1.17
